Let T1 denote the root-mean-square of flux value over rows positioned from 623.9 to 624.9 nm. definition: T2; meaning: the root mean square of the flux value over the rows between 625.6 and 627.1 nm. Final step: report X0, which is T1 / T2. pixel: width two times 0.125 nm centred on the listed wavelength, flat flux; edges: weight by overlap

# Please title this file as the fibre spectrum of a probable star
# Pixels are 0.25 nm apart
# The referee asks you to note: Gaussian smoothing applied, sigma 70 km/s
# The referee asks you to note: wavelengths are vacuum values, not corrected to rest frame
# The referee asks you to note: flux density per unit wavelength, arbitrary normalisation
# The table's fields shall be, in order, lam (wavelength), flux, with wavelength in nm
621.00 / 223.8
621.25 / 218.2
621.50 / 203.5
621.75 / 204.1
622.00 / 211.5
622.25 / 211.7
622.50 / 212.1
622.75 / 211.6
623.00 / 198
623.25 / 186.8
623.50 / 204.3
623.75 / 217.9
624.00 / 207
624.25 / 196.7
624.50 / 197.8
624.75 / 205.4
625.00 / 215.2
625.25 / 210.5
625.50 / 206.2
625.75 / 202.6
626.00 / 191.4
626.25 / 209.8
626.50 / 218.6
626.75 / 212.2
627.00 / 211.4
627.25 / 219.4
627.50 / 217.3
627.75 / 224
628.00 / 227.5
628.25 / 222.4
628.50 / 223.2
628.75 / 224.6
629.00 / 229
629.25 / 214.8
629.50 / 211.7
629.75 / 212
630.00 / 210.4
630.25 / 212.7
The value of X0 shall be 0.97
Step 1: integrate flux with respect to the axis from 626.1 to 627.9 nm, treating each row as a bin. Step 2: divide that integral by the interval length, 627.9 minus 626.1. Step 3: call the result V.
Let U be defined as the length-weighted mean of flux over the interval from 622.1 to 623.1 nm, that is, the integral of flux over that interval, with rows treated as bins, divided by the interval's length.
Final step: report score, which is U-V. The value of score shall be -7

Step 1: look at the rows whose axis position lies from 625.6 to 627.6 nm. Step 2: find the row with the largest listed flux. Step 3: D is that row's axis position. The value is 627.25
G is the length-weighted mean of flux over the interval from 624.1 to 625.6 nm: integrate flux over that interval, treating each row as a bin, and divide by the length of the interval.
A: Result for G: 205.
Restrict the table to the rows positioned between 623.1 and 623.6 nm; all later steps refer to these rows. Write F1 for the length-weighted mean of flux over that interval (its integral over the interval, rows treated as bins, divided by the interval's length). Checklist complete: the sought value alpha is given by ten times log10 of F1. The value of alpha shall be 22.9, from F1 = 195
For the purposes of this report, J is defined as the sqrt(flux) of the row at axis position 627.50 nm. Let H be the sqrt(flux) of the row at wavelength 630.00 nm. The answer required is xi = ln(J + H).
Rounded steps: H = 14.5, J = 14.7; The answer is 3.38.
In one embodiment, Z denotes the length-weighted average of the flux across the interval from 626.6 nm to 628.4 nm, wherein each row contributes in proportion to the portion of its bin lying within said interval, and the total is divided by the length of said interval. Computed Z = 219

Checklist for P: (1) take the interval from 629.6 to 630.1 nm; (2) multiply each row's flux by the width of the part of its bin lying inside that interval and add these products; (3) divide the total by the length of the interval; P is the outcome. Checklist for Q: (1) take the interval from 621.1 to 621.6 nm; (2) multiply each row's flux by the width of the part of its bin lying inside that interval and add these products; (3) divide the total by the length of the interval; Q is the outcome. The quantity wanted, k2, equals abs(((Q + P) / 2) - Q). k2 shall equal 0.3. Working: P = 211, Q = 211.9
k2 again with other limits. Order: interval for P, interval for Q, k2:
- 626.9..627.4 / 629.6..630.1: 2.2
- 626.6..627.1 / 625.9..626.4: 5.1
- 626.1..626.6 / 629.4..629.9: 0.5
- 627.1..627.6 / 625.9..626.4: 8.0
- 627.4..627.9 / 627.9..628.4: 1.8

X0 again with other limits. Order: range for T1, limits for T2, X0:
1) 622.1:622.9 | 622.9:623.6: 1.08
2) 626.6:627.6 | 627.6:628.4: 0.96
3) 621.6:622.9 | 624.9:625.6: 1.00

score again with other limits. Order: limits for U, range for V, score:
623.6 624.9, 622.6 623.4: 6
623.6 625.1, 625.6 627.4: -3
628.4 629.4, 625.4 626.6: 17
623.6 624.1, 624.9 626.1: 7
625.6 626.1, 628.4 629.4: -25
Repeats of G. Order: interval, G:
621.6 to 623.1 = 208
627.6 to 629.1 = 225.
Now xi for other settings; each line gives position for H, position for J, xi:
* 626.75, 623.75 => 3.38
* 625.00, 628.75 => 3.39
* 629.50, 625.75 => 3.36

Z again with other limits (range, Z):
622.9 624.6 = 201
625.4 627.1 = 207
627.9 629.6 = 222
